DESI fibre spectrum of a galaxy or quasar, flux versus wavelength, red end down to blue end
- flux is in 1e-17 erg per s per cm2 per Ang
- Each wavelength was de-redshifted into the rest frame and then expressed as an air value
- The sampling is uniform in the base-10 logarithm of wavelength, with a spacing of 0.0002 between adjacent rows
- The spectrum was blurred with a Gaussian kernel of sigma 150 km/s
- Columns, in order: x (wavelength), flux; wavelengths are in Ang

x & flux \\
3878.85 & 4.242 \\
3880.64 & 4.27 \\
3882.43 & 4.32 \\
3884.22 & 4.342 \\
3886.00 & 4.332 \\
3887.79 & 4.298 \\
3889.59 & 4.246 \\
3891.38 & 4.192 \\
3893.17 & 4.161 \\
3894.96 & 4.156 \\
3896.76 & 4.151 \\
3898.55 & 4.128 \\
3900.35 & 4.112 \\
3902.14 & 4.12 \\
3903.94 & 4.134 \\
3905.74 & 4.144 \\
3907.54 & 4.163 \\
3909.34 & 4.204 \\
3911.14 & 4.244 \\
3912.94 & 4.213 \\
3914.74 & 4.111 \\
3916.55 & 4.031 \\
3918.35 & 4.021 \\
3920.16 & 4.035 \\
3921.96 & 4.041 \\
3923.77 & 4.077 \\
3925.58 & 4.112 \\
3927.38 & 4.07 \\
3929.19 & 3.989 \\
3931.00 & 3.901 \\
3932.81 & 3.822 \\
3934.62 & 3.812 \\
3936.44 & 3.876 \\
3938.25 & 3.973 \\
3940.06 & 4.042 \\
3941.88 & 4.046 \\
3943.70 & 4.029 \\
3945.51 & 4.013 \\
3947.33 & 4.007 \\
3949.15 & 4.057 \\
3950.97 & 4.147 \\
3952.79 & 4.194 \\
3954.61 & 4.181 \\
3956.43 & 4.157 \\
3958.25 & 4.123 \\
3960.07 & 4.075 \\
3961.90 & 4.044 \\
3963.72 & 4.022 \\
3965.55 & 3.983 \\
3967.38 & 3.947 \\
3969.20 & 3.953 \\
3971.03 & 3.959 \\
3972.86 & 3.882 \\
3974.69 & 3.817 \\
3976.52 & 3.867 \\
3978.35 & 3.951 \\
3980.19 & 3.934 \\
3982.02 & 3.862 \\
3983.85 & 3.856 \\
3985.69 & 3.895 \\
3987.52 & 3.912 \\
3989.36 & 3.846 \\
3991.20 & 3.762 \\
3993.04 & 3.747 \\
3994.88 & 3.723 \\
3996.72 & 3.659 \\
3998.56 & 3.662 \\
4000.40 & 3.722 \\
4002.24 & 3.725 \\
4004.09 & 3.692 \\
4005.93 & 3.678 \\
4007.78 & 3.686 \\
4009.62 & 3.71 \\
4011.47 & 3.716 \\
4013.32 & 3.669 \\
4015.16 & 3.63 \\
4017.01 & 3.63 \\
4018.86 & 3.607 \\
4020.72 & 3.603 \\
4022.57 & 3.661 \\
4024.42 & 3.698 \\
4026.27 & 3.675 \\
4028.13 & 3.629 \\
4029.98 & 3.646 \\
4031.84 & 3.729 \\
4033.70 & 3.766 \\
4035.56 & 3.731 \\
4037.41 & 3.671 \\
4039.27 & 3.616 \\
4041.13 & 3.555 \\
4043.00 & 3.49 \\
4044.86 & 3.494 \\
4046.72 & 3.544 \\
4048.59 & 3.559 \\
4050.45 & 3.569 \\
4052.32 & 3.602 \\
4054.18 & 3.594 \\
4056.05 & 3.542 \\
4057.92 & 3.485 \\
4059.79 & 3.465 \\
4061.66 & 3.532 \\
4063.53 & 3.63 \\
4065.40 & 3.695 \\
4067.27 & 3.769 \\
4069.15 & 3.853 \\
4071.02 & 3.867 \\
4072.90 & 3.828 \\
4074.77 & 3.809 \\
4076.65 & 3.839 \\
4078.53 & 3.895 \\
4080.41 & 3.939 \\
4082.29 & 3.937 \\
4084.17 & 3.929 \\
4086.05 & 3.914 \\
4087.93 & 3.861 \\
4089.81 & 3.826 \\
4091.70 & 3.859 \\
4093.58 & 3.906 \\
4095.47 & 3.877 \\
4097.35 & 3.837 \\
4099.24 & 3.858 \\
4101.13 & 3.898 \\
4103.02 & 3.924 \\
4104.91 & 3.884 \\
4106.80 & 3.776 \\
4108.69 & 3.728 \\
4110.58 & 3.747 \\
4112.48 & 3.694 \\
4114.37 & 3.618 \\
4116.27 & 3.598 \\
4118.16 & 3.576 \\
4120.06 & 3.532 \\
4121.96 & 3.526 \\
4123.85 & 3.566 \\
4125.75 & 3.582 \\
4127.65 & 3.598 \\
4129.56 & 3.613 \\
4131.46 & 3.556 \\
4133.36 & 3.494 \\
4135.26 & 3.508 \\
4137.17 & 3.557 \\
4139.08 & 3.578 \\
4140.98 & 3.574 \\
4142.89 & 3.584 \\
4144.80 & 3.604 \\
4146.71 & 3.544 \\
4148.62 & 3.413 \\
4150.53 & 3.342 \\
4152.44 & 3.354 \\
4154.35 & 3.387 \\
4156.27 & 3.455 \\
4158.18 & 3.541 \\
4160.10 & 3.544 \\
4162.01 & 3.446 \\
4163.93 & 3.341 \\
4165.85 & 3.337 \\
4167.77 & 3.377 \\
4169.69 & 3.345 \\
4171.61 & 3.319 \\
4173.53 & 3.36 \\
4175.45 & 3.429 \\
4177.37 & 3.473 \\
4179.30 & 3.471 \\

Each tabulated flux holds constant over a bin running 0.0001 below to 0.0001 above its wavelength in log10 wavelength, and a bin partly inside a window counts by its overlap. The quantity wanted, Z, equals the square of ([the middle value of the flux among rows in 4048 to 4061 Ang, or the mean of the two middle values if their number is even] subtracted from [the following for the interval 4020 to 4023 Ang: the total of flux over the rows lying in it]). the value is 14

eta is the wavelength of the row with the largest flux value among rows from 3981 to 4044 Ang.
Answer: 3987.52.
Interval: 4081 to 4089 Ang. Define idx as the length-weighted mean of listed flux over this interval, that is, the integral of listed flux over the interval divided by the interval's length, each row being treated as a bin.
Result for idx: 3.91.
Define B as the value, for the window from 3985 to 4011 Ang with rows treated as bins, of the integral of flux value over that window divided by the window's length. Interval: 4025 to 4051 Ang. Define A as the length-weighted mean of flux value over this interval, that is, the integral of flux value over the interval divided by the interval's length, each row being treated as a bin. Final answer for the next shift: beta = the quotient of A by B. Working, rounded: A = 3.62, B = 3.7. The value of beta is 0.97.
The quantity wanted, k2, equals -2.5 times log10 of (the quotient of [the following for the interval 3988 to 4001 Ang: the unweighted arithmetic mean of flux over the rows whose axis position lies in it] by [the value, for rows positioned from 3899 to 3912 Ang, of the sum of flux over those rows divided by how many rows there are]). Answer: 0.12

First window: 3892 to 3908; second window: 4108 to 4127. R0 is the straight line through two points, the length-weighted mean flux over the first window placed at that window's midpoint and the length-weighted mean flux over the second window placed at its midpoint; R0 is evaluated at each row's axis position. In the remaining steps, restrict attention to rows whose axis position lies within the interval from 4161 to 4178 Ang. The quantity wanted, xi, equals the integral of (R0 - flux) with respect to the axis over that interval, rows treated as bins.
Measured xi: 2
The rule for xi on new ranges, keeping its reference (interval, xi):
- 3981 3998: 2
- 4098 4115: -3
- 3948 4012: 4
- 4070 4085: -3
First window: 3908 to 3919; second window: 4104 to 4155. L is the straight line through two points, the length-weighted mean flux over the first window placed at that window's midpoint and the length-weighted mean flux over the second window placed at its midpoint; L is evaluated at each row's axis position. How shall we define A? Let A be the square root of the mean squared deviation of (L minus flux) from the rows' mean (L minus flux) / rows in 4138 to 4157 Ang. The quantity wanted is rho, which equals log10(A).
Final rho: -1.06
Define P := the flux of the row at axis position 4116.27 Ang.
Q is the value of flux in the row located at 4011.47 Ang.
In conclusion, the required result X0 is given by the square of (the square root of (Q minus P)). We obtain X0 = 0.12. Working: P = 3.598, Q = 3.716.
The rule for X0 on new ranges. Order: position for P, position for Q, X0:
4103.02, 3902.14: 0.20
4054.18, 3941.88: 0.45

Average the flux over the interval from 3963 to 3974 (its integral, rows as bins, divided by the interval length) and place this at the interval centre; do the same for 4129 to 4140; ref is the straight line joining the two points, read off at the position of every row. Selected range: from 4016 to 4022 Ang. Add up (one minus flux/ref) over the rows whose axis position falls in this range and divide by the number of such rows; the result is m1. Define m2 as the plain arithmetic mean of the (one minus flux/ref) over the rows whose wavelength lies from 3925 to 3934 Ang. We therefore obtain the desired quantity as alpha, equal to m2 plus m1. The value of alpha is 0.074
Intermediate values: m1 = 0.057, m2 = 0.017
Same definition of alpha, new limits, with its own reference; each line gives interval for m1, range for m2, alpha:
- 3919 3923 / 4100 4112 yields -0.050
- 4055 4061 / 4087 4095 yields 0.007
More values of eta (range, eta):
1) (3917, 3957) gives 3952.79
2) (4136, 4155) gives 4144.80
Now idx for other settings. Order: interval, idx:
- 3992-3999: 3.70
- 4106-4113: 3.74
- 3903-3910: 4.16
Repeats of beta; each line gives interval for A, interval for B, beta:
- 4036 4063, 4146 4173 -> 1.04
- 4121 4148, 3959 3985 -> 0.90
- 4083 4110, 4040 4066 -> 1.09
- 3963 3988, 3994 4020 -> 1.06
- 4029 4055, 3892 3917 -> 0.87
